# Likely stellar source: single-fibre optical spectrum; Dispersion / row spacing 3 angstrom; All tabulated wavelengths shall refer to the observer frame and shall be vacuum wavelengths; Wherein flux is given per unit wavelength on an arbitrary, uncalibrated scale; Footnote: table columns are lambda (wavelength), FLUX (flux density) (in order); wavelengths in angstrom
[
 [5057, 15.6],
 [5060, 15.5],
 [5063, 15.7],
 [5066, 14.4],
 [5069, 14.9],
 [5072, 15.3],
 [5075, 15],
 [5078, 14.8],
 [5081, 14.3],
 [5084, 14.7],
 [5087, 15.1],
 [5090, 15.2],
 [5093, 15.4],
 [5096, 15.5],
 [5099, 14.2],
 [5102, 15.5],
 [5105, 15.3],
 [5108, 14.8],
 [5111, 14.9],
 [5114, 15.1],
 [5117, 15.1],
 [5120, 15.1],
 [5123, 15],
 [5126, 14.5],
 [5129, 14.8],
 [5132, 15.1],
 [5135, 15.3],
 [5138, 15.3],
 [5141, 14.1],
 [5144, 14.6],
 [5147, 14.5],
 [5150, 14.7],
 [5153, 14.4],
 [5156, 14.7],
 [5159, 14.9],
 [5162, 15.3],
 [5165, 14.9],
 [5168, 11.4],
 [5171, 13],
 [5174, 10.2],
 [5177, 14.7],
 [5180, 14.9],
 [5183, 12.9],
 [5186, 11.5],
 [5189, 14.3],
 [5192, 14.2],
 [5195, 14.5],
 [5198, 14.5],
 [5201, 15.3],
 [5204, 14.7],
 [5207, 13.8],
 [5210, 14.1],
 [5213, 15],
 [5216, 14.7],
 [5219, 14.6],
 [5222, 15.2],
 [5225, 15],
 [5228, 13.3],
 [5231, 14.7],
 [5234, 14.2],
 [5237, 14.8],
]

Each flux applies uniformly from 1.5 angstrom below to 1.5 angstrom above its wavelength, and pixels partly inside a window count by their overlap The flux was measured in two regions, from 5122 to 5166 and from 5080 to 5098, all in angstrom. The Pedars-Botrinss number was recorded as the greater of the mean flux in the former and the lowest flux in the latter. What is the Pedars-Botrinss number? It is 14.8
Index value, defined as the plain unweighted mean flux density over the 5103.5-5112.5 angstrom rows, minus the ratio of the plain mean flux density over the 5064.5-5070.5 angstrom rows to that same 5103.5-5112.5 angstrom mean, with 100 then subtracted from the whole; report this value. -86.0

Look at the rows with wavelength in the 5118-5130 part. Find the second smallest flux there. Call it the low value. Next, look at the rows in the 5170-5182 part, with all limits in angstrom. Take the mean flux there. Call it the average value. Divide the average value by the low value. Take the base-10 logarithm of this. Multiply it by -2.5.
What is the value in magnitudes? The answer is 0.12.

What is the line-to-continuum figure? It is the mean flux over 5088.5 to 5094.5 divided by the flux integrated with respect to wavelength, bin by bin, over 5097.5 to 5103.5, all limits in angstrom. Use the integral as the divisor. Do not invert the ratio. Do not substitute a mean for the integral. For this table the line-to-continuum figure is 0.172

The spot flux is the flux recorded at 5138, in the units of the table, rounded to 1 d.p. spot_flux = 15.3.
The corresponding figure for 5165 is 14.9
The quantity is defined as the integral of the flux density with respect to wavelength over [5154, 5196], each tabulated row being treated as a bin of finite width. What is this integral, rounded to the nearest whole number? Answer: 574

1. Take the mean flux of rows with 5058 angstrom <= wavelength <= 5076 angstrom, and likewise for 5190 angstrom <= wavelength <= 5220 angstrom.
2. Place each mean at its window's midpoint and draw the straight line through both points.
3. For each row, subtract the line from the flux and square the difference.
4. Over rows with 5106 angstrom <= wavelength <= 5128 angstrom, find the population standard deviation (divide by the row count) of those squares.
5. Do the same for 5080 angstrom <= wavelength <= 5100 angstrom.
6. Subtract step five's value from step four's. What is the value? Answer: -0.20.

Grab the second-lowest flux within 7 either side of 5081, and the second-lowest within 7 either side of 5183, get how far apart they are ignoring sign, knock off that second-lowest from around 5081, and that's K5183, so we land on -12.9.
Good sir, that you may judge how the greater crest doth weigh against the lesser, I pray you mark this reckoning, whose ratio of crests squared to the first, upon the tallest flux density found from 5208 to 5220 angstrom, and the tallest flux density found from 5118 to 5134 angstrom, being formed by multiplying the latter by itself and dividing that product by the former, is 15.2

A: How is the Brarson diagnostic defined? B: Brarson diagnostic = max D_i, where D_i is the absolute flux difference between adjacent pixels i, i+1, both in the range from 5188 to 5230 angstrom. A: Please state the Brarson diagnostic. 1.70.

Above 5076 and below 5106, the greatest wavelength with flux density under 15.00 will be 5099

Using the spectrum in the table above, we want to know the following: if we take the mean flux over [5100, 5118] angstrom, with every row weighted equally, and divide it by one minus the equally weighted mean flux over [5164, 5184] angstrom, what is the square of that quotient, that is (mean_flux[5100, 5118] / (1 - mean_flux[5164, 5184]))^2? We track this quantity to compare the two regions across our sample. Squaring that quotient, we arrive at 1.55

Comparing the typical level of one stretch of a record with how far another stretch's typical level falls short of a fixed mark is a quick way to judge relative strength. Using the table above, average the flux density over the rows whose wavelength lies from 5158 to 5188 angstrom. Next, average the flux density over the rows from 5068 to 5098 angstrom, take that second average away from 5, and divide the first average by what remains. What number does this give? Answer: -1.33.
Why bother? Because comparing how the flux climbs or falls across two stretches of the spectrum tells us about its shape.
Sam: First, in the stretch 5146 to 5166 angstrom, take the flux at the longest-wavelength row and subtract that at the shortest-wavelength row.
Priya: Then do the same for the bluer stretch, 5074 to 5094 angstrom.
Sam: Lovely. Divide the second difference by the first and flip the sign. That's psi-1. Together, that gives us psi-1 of -1.0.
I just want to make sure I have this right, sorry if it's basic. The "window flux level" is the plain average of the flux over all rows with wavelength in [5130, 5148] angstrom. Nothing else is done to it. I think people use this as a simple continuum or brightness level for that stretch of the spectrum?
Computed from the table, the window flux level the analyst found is 14.8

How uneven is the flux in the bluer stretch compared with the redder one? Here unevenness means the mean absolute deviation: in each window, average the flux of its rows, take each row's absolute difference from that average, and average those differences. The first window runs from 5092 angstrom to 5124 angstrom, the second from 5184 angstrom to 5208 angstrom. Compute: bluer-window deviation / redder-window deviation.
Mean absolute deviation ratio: 0.36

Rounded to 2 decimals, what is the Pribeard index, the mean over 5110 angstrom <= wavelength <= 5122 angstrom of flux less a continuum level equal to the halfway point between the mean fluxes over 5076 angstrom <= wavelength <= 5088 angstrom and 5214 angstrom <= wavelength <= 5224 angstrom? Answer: 0.27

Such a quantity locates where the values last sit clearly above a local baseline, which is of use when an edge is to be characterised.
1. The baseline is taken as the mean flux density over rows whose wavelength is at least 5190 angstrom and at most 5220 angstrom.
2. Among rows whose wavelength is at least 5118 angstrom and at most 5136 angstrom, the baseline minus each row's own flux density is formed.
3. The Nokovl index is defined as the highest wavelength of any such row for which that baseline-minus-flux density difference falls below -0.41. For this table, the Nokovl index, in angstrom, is 5135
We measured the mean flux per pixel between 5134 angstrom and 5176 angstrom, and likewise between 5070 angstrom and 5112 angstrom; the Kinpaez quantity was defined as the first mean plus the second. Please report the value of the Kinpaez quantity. 29.1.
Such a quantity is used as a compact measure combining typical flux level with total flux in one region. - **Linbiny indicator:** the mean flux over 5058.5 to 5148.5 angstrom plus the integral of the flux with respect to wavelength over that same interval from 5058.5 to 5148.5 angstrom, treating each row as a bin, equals 1362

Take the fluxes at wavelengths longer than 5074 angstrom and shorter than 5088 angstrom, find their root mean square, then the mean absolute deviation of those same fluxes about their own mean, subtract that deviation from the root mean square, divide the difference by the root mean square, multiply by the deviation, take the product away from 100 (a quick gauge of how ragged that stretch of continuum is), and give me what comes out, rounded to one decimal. 99.8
